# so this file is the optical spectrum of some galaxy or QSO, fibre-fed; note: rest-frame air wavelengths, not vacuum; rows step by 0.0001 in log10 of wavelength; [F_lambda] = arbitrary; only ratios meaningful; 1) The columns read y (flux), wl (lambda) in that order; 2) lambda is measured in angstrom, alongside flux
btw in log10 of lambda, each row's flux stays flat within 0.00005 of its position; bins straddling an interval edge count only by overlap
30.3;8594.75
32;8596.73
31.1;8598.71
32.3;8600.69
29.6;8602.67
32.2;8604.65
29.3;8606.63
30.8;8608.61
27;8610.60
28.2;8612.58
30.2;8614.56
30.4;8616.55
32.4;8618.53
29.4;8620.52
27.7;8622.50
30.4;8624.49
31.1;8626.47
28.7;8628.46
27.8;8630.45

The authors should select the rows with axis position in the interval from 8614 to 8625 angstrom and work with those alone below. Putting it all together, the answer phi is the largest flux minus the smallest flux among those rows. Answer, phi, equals 4.7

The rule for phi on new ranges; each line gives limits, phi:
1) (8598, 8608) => 3.0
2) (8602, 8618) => 5.2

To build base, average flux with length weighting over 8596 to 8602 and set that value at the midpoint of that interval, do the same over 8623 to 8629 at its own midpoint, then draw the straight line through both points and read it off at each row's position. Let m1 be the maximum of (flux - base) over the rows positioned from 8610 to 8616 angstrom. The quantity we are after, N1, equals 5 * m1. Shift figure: -2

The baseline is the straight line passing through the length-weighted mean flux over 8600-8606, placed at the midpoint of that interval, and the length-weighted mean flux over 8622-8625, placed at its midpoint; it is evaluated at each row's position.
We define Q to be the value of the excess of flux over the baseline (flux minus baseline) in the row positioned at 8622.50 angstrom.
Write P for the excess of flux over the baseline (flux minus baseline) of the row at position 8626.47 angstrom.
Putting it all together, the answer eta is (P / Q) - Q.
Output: -0.3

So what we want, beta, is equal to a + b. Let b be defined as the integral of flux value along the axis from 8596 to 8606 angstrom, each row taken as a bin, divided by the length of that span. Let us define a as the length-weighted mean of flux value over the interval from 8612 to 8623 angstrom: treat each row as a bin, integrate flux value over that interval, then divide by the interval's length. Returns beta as 61.2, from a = 29.9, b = 31.4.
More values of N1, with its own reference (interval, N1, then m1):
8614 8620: 10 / 2.0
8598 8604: 4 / 0.7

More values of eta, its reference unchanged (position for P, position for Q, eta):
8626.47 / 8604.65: 0.9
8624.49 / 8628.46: 6.6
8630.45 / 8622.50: 1.7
